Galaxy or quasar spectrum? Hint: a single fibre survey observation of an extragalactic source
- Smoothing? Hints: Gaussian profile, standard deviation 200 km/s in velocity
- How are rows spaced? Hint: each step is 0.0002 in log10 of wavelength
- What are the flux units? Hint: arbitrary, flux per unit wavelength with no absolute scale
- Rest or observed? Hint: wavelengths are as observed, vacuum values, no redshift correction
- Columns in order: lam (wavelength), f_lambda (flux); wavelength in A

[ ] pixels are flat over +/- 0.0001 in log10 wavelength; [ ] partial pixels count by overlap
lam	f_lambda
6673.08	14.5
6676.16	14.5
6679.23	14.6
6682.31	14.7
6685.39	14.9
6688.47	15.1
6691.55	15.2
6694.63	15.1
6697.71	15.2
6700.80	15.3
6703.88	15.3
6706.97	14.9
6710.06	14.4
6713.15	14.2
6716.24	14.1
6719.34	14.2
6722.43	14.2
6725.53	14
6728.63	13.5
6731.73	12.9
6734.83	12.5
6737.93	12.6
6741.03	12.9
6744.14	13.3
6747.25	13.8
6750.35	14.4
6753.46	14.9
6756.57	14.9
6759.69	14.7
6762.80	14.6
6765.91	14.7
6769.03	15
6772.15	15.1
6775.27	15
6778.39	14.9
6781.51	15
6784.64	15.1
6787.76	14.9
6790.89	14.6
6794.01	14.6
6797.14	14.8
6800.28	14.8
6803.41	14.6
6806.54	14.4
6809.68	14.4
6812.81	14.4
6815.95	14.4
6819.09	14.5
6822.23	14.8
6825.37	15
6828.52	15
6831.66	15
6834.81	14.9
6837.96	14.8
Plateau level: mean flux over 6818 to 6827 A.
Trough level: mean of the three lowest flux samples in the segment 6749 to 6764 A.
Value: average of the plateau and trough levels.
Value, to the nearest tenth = 14.7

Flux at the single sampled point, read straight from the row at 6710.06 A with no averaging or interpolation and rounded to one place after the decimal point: 14.4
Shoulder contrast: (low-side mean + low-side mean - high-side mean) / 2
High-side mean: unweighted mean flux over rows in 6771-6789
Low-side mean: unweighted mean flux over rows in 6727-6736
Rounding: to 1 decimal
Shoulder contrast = 5.5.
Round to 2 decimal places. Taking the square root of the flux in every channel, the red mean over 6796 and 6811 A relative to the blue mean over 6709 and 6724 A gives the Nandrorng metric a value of 1.01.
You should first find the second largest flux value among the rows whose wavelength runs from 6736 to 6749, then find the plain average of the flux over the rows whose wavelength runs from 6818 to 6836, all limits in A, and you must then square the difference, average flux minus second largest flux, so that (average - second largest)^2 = 2.5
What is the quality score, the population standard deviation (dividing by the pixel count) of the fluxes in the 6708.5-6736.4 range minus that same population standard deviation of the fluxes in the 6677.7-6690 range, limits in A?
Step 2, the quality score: 0.4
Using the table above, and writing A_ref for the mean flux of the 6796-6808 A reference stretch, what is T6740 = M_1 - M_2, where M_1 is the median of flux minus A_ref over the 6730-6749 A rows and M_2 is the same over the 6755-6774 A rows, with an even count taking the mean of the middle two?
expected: -1.9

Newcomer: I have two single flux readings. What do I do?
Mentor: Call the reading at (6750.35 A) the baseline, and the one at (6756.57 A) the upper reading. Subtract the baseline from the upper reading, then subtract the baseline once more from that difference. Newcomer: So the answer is -13.9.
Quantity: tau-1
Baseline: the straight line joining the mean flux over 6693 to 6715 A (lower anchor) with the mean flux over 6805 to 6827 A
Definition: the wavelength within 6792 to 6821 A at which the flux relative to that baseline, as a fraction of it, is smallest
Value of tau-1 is 6806.54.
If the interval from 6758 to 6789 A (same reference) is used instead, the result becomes 6762.80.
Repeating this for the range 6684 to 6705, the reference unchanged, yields 6685.39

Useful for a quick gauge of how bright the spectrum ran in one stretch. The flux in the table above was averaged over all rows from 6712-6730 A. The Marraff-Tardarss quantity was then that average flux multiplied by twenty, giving 281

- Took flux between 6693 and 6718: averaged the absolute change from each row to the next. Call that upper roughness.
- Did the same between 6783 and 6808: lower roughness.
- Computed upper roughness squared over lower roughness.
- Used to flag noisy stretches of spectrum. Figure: 0.25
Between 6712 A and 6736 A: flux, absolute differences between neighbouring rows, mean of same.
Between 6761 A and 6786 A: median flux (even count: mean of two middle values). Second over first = 55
